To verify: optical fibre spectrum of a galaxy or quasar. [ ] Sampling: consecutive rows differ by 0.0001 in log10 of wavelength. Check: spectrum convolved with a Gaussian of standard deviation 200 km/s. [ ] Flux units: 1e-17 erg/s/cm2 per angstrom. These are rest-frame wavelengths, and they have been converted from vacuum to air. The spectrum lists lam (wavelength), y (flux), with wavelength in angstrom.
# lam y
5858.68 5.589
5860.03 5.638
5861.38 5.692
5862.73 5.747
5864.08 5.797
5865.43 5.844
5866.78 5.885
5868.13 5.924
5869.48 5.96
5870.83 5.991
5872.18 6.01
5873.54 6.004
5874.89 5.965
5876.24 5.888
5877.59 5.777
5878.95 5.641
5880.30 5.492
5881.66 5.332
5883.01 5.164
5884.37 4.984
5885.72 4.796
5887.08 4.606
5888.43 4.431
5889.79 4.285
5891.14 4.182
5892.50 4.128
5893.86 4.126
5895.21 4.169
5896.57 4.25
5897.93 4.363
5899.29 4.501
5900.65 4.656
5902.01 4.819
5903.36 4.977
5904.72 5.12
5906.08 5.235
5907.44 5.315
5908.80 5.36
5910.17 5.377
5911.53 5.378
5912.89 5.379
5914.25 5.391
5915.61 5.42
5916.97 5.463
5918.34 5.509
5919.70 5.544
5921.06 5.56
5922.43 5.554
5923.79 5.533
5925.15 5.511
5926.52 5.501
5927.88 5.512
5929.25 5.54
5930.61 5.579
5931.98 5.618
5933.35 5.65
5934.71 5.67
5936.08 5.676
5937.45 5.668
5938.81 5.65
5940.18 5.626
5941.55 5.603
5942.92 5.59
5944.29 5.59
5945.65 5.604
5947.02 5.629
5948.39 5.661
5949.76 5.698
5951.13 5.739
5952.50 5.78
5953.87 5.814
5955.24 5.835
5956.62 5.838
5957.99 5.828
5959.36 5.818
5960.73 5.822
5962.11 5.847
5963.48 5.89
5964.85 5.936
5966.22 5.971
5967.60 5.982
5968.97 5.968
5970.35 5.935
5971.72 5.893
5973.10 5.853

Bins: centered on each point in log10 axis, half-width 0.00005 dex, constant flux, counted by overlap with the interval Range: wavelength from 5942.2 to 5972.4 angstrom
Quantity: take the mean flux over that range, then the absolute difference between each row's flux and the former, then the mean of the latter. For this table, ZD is 0.10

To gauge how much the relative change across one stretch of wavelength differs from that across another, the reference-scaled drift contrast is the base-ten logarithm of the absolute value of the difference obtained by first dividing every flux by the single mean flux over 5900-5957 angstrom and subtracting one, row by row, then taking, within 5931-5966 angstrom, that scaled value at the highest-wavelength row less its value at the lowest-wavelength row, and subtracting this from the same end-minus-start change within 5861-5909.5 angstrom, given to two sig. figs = -0.93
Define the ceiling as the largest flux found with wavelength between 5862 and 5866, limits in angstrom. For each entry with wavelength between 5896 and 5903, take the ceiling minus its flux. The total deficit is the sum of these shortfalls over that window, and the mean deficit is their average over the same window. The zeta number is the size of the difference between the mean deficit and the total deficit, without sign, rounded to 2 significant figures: 5.3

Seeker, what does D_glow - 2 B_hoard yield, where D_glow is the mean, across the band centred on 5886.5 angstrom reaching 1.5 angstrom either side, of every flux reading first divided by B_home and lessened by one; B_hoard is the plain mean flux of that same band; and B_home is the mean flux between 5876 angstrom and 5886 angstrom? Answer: -9.5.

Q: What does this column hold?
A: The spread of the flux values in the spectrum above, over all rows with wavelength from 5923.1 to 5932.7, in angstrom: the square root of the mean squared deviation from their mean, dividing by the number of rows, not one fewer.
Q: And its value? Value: 0.04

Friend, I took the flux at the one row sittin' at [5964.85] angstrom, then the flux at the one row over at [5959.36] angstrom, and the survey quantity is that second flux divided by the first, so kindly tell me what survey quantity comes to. 0.980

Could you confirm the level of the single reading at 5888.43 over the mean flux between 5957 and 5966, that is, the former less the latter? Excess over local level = -1.4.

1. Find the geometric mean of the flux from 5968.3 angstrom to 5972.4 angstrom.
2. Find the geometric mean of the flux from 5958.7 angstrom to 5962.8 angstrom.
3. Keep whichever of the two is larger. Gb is 5.93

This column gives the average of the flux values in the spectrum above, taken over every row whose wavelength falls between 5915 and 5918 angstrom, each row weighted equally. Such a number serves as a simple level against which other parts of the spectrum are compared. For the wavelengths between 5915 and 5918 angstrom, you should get 5.44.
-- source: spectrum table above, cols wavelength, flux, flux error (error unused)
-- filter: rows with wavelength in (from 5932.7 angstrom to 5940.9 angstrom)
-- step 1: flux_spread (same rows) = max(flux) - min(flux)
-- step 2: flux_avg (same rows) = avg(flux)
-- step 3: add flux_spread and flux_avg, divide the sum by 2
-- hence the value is 2.85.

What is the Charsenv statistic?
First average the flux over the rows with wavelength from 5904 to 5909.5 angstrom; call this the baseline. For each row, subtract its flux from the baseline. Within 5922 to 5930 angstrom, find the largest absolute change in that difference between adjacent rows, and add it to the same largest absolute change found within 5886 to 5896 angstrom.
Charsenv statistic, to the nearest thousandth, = 0.203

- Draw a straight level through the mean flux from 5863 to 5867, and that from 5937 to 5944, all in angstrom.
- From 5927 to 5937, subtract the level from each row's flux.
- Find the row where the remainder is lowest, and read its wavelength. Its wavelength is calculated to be 5927.88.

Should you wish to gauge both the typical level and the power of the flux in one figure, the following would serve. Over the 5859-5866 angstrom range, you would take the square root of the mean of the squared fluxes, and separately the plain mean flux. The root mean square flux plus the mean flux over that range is 11.5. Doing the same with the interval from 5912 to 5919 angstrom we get 10.9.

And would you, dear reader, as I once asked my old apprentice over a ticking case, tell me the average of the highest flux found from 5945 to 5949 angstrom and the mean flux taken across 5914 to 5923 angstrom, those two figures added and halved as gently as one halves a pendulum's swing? 5.58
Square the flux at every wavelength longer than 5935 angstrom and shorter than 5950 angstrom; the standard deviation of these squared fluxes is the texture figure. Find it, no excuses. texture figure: 0.4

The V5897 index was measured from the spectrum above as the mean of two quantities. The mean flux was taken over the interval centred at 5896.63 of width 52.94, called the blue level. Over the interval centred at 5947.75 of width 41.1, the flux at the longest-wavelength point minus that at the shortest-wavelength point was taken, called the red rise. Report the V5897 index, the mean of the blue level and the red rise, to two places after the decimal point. 2.80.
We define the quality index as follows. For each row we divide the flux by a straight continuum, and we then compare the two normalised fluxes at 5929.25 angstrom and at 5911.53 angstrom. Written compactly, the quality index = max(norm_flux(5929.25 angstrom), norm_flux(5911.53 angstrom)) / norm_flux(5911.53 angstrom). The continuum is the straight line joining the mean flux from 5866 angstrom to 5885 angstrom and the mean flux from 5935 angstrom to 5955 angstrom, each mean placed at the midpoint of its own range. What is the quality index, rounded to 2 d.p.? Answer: 1.03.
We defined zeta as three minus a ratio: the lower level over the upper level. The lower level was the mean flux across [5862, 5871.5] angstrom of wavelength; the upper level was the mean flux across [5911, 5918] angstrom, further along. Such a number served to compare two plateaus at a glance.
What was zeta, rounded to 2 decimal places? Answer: 1.91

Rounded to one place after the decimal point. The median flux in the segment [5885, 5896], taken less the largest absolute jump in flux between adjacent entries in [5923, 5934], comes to 4.2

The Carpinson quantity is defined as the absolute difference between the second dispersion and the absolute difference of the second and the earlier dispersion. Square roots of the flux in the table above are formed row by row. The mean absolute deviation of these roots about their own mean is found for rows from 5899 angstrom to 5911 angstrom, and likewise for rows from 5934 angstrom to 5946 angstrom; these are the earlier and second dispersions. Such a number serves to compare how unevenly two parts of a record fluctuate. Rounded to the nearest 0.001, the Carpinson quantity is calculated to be 0.047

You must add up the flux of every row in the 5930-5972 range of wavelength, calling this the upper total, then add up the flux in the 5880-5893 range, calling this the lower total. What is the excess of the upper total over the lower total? 131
